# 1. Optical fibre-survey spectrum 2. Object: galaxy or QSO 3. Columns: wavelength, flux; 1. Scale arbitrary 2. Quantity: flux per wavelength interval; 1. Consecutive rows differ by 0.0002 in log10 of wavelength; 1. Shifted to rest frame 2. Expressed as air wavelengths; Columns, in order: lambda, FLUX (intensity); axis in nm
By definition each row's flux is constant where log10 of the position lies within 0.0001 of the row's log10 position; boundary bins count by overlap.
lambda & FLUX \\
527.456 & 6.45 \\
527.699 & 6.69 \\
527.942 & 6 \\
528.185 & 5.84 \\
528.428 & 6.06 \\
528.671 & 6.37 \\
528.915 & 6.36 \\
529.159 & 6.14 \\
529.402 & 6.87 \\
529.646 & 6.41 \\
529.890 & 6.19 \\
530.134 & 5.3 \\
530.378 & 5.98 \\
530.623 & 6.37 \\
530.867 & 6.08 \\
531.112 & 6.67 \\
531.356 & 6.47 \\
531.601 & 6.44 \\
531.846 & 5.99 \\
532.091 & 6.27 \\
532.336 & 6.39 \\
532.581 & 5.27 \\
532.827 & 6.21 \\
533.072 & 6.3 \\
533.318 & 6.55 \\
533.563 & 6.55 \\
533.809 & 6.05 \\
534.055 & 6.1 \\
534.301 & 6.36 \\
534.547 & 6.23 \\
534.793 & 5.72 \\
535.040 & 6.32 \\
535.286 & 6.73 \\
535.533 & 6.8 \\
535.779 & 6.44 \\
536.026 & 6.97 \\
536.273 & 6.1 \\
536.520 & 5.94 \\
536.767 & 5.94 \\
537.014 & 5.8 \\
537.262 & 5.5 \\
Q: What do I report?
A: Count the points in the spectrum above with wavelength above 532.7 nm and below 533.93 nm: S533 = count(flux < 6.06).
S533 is 1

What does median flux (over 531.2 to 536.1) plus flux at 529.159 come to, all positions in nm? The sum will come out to 12.5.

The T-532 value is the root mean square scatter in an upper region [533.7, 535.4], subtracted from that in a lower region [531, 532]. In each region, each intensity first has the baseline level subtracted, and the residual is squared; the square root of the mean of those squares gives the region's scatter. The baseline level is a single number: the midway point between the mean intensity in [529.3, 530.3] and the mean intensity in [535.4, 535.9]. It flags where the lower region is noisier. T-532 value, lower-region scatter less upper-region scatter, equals -0.1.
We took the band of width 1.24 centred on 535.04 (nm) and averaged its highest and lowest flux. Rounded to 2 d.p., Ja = 6.26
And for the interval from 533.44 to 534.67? 6.30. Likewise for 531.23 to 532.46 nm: 6.23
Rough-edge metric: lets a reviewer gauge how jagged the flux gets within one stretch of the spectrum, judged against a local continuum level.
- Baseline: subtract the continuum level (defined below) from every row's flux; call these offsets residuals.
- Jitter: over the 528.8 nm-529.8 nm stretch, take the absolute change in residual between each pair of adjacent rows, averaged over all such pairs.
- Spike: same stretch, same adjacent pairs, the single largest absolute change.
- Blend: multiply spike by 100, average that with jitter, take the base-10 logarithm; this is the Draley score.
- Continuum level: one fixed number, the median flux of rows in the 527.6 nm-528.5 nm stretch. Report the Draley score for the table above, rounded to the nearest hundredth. 1.57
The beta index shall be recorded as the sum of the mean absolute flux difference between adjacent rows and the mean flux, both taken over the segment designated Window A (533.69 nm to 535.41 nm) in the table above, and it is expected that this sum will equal 6.54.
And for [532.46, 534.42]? 6.47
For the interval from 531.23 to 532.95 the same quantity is 6.64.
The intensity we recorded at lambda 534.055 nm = 6.1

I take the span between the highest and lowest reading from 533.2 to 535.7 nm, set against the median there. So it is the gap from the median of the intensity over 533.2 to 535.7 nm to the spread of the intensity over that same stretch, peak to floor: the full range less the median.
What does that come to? -5.26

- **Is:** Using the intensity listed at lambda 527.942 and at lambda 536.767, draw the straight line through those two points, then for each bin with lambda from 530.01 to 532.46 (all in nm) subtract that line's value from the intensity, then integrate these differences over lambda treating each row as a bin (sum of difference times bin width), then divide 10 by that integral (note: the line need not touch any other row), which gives 19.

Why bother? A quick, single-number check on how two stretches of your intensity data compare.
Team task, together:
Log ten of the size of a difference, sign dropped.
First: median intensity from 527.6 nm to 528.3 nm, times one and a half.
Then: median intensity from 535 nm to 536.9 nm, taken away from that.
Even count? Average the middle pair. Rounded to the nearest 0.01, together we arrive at 0.42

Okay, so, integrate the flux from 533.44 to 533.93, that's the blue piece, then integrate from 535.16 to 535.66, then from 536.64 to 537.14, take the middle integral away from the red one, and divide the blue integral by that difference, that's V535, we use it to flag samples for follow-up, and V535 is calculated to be -7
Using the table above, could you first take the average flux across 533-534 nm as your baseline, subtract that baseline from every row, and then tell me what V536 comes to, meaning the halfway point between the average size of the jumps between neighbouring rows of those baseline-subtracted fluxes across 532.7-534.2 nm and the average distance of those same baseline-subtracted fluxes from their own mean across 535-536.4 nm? 0.23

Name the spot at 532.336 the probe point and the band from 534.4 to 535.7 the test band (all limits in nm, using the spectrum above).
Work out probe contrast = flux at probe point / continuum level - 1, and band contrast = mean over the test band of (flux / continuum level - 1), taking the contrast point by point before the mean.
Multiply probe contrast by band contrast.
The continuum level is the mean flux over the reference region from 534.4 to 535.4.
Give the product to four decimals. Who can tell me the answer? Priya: 0.0004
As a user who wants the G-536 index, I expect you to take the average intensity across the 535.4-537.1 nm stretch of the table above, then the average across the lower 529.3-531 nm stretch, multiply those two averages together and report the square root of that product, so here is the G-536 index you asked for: 6.23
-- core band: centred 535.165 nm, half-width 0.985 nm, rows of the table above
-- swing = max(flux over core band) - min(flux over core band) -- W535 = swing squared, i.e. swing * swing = 1.6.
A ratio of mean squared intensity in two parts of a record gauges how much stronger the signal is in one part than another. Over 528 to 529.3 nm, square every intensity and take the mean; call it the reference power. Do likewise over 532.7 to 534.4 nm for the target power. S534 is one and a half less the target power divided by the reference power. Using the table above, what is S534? 0.45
